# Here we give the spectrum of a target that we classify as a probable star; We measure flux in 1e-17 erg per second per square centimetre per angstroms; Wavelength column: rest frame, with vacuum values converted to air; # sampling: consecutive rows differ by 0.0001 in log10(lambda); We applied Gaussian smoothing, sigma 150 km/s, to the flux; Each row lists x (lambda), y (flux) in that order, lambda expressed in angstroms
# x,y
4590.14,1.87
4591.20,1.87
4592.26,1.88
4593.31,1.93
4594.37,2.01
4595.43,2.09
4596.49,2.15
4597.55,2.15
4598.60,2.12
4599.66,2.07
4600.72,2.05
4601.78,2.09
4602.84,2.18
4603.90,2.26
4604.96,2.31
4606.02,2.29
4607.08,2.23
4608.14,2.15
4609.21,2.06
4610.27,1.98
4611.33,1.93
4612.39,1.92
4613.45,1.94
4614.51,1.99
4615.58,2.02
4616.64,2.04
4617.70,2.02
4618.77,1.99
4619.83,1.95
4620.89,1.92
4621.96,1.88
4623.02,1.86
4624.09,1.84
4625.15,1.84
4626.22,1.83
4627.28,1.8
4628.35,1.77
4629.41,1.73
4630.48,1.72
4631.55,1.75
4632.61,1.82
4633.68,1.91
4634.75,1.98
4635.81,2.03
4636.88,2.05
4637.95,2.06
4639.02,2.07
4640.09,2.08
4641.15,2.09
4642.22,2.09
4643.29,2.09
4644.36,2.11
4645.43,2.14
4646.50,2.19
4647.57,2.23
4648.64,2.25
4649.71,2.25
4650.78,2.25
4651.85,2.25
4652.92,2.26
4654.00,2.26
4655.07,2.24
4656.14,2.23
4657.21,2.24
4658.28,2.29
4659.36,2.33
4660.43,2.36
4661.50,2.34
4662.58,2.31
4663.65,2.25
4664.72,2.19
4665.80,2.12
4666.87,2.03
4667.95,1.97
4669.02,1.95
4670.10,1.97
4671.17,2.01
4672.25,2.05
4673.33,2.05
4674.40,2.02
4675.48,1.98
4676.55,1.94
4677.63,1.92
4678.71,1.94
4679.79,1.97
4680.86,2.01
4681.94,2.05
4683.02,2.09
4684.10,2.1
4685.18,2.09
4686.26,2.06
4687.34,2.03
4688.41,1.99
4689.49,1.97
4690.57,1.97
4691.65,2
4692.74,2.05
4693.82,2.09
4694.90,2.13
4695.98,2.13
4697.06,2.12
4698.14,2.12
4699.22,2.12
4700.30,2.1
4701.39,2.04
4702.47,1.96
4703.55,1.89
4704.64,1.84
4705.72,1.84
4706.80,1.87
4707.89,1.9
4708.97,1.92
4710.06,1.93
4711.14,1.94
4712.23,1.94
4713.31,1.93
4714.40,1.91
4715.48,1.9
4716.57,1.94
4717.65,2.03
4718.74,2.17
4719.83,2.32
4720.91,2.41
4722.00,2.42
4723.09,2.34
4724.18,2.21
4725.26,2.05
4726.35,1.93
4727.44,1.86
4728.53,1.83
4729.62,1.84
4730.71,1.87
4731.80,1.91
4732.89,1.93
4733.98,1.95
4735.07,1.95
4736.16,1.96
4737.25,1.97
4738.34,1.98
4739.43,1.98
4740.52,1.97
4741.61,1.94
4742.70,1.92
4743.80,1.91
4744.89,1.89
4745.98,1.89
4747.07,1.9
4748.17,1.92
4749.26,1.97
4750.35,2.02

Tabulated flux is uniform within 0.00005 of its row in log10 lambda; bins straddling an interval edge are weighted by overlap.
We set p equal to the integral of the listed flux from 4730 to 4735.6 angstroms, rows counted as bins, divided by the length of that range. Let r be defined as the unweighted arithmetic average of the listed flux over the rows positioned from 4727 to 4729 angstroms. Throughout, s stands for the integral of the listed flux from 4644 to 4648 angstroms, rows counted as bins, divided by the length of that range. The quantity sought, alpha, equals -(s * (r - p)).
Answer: 0.16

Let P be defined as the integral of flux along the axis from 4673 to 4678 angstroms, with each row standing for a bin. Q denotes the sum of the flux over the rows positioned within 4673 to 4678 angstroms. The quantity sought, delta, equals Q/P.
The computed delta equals 0.999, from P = 10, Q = 10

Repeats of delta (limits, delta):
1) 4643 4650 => 1.000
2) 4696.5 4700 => 0.856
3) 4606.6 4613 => 0.939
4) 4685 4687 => 1.004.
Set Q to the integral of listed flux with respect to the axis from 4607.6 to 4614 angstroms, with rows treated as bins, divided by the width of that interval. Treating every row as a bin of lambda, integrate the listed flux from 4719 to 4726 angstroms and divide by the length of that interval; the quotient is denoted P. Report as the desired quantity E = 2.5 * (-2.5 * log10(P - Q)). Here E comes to 3.5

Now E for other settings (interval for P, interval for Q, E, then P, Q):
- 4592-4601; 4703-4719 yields 5.5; 2.06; 1.93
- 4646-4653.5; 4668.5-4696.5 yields 4.1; 2.24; 2.02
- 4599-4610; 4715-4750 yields 5.0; 2.16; 2.00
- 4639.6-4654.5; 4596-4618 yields 6.6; 2.18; 2.09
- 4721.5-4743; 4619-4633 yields 4.9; 1.99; 1.83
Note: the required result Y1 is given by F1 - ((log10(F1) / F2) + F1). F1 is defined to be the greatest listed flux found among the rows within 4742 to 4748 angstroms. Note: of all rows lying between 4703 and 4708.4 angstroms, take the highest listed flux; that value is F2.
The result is -0.149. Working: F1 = 1.92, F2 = 1.9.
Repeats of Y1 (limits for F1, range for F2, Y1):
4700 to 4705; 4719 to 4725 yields -0.133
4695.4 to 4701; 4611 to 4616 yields -0.163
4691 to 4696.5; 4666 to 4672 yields -0.162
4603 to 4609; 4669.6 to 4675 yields -0.177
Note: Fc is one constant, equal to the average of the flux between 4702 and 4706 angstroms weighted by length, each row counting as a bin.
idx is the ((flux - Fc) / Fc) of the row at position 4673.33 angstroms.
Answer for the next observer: 0.09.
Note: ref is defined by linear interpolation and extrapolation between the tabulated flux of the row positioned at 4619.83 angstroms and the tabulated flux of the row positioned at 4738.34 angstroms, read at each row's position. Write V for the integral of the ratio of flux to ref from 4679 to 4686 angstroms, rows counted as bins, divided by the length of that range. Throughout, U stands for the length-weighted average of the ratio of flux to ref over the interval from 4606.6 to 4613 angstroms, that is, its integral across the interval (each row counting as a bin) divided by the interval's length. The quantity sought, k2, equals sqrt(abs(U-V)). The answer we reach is 0.08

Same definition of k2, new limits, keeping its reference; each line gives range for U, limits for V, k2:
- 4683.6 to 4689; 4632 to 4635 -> 0.28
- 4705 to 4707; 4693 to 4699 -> 0.37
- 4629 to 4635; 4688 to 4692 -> 0.28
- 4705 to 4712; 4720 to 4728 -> 0.37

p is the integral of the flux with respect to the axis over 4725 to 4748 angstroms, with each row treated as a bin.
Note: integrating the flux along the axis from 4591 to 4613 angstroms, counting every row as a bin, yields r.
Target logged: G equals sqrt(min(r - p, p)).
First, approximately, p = 44.2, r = 45.9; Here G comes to 1.3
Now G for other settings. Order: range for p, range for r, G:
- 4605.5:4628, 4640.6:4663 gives 2.3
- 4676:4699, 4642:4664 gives 1.5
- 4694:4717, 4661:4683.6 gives 1.0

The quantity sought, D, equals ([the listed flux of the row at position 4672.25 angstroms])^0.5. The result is 1.43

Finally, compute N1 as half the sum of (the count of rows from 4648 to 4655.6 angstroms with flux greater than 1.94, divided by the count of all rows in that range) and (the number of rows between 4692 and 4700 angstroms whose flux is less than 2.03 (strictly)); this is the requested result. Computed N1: 0.5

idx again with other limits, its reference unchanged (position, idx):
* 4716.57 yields 0.03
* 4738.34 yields 0.05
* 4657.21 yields 0.19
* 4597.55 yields 0.14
